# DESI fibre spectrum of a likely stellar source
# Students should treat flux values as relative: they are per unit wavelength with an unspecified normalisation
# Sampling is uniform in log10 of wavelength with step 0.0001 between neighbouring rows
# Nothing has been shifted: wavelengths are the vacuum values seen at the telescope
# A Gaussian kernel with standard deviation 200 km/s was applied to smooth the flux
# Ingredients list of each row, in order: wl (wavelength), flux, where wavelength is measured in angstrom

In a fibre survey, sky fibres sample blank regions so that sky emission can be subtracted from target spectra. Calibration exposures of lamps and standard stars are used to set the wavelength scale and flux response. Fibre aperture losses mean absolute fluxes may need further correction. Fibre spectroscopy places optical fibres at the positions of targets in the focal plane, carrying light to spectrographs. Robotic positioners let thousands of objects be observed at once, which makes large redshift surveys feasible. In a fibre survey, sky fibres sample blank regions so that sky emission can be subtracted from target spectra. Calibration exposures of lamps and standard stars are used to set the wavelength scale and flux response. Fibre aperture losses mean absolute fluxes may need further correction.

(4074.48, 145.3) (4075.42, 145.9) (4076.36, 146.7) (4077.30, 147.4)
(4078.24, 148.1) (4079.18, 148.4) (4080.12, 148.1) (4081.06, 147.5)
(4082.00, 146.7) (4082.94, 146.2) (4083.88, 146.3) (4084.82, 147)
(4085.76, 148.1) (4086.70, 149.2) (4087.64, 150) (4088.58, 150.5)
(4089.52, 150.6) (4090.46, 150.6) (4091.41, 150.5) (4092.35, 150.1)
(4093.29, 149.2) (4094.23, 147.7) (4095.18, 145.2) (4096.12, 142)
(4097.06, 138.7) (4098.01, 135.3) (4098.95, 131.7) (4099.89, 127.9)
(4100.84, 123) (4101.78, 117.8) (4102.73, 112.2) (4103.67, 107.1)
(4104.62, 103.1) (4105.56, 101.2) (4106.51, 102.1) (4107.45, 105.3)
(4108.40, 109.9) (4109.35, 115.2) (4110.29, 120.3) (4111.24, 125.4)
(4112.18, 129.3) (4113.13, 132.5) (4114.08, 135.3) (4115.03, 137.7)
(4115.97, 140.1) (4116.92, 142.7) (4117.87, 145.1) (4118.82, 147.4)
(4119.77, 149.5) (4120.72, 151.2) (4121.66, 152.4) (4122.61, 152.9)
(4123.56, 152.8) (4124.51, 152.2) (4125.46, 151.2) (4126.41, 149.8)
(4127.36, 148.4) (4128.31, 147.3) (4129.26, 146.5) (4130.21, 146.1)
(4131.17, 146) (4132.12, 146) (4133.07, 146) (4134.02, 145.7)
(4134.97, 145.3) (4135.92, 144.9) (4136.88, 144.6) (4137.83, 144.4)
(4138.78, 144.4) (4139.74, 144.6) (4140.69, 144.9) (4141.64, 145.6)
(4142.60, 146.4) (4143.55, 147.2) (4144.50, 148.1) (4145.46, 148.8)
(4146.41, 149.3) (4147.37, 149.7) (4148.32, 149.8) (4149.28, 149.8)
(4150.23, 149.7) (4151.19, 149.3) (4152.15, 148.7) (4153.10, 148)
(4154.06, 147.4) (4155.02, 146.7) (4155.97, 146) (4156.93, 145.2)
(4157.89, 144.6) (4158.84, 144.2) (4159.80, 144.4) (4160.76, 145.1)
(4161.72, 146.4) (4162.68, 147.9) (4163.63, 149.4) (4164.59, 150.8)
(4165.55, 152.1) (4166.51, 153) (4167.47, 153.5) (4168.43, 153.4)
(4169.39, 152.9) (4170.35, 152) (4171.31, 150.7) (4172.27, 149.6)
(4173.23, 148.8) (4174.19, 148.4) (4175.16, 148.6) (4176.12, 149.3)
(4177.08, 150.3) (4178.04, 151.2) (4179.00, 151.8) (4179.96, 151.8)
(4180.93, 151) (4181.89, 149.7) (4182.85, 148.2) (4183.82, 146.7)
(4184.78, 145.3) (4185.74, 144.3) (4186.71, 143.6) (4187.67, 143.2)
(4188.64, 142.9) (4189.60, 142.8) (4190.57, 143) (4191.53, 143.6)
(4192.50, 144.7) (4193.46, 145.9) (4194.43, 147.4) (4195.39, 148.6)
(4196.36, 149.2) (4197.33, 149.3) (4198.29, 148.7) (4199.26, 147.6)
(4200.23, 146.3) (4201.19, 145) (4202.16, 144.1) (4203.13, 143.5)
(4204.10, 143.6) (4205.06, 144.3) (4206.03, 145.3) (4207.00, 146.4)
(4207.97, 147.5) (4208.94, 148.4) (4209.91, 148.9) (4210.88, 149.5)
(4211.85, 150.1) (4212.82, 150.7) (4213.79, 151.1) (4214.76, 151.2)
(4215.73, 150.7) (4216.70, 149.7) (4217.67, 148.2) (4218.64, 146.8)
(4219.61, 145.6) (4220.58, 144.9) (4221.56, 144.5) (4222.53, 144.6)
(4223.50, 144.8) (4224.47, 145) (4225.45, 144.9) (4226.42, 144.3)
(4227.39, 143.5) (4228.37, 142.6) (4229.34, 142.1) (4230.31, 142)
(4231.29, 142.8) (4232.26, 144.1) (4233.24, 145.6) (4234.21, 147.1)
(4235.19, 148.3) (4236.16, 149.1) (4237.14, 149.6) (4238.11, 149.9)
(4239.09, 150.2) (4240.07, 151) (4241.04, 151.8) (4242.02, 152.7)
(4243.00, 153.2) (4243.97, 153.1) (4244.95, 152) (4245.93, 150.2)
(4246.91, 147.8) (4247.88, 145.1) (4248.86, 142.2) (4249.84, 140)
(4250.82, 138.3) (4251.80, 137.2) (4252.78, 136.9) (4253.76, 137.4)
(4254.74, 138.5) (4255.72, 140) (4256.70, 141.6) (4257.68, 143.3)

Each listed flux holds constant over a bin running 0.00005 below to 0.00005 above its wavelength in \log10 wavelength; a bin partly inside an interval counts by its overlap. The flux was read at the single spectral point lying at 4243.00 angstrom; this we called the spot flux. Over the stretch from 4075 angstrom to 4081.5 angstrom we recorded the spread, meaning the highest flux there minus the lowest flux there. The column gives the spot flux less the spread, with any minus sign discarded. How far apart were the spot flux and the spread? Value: 151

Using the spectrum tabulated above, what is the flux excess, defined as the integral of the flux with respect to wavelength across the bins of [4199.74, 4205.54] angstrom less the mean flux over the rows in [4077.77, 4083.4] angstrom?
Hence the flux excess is 691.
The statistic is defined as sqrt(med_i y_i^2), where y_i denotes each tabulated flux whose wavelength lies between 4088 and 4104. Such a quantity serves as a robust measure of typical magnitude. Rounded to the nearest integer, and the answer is 142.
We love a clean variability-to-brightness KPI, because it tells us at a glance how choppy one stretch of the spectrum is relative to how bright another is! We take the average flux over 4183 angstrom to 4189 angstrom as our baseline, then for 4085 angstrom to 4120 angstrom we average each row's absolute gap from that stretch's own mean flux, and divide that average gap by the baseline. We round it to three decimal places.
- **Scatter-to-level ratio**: 0.099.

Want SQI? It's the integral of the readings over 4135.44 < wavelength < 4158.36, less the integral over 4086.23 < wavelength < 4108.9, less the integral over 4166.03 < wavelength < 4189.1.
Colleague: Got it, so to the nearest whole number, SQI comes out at -3047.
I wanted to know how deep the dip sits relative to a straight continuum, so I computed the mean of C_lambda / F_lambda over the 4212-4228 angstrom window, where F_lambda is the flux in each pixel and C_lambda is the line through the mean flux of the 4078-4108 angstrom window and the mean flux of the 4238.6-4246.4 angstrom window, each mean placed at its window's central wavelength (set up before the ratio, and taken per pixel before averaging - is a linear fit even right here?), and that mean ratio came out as 1.02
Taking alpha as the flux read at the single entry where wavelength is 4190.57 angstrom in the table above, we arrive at 143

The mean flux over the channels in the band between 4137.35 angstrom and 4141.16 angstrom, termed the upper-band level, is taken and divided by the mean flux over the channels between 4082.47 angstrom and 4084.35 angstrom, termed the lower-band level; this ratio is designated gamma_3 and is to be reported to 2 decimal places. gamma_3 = 0.99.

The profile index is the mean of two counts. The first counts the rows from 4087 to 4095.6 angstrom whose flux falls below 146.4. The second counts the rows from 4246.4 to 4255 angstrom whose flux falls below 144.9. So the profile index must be 4.0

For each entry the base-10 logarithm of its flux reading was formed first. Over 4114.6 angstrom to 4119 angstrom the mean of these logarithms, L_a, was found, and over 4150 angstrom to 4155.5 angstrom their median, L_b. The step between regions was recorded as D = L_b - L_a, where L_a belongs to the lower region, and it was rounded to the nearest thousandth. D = 0.017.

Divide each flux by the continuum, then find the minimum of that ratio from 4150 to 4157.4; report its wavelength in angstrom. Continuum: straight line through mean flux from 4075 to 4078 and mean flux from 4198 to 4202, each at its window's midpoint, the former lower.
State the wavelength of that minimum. 4156.93 angstrom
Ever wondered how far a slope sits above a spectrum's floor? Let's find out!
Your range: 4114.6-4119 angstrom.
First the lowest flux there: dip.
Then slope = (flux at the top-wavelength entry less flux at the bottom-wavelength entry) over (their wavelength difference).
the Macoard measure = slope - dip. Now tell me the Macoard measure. -135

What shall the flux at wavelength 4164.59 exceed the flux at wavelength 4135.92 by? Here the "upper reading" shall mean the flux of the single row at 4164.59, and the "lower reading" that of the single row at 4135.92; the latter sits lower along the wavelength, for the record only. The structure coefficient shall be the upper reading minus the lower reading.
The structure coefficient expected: 5.9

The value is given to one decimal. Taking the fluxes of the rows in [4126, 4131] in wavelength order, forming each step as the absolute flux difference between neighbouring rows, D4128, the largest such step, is 1.4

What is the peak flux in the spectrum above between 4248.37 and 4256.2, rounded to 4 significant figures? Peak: 142.2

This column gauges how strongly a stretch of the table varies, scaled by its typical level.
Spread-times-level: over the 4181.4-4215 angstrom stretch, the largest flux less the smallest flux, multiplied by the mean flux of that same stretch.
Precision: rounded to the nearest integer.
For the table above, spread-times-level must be 1231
